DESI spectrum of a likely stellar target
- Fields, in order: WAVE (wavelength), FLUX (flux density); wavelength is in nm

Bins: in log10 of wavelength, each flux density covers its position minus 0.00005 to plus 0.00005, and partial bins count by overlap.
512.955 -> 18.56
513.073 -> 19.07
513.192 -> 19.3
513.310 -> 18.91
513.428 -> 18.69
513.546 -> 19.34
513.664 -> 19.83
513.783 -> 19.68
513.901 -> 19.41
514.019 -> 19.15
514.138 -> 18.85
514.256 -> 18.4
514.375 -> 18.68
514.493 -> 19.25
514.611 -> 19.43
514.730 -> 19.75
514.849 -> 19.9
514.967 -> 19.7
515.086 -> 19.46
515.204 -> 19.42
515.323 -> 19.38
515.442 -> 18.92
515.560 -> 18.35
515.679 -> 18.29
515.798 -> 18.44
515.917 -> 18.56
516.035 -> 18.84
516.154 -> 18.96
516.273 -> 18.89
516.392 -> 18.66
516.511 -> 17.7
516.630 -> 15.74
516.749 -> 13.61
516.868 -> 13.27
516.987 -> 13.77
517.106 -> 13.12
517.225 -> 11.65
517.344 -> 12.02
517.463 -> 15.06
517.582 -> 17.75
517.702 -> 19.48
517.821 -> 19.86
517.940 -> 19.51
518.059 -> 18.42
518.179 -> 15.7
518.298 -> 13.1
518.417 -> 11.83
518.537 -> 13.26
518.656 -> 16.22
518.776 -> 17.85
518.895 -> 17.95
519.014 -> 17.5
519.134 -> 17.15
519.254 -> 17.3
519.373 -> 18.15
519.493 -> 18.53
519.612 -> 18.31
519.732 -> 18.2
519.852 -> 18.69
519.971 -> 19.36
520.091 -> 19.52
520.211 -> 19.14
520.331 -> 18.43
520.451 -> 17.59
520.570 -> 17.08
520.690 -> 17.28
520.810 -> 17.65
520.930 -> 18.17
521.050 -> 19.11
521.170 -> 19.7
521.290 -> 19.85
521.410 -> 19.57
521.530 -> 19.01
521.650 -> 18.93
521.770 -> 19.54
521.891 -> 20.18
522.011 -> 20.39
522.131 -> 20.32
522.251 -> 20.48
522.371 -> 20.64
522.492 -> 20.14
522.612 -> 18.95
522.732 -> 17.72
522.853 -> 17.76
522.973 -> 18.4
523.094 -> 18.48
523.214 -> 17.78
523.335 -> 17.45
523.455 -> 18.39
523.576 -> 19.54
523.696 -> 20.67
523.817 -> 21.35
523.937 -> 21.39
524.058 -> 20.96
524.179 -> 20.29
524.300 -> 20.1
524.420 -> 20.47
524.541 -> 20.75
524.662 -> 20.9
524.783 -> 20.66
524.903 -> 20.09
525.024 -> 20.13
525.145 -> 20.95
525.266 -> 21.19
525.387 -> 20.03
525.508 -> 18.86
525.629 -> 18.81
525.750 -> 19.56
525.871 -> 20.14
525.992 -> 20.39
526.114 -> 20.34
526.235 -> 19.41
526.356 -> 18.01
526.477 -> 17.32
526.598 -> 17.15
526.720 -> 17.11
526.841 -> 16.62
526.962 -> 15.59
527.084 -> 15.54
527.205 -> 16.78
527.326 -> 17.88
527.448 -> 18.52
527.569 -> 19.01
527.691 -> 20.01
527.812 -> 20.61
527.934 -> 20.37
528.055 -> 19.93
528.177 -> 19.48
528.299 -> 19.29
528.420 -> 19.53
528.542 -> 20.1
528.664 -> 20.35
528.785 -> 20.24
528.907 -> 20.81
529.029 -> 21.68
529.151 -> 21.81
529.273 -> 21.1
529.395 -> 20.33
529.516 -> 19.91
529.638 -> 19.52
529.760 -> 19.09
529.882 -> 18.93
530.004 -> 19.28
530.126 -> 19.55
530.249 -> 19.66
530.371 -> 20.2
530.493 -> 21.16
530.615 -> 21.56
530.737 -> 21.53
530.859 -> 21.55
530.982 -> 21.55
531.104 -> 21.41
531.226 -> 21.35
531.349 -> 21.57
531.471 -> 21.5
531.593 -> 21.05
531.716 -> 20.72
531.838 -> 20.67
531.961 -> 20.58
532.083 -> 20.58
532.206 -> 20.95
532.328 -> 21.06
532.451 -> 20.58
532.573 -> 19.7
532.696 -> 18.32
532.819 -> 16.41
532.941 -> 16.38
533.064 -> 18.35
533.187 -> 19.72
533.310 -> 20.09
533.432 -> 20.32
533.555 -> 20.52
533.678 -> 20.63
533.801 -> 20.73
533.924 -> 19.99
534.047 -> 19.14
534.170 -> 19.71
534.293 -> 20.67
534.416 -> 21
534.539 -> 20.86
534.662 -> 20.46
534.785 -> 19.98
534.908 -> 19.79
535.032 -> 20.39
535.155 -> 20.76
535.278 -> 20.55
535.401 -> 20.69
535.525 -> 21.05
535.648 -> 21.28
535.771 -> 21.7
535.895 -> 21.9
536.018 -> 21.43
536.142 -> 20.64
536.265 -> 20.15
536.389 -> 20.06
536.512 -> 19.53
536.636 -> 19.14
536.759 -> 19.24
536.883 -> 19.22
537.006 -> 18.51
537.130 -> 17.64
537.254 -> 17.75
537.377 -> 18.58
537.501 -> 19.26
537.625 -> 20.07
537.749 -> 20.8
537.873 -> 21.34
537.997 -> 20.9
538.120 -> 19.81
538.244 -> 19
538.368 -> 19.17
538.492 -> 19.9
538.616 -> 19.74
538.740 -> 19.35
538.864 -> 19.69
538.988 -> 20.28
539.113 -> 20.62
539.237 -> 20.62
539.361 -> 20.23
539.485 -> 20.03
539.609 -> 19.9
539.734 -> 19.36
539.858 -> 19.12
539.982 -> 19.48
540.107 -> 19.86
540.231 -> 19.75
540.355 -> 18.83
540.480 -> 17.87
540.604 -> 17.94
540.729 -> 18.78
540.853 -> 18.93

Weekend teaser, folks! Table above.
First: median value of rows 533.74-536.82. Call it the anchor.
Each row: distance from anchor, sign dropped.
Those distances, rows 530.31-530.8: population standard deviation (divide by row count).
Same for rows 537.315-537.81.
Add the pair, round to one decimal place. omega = 1.0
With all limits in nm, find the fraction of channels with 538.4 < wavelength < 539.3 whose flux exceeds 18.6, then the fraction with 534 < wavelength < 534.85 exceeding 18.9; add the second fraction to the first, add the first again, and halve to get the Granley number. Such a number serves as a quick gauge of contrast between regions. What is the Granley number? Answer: 1.50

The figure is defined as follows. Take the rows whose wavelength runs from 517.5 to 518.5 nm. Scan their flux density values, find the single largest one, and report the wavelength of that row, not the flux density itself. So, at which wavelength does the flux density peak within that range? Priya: 517.821 nm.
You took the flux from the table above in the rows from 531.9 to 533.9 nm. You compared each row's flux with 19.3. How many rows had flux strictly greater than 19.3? 12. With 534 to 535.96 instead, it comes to 15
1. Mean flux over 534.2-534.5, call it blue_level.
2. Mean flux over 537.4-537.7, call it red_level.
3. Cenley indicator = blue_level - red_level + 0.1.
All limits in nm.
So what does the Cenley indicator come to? 1.3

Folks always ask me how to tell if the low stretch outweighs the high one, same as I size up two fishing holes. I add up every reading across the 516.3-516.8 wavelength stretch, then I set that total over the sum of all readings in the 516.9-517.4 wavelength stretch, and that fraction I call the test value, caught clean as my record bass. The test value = 1.30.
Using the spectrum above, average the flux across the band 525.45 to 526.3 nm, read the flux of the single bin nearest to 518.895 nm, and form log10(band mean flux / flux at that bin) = 0.039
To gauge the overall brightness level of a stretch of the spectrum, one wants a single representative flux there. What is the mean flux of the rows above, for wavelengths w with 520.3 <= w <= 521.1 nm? 17.9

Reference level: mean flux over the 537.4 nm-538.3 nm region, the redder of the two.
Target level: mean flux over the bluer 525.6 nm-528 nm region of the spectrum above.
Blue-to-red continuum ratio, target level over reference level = 0.92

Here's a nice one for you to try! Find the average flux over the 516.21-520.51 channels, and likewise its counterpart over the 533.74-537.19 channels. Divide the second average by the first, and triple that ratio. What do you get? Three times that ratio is 3.63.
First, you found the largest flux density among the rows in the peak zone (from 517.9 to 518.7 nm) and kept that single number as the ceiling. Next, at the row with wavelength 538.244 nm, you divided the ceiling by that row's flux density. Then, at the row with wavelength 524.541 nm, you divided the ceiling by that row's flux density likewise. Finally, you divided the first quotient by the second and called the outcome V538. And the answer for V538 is 1.09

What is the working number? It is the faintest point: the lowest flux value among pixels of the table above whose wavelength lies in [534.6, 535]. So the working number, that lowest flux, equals 19.79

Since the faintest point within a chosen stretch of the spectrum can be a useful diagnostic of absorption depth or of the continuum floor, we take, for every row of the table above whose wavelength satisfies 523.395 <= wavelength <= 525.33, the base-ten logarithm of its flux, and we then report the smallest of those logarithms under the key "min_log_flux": 1.26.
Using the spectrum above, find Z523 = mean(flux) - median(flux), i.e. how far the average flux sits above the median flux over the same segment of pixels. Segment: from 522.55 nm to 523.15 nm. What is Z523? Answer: -0.14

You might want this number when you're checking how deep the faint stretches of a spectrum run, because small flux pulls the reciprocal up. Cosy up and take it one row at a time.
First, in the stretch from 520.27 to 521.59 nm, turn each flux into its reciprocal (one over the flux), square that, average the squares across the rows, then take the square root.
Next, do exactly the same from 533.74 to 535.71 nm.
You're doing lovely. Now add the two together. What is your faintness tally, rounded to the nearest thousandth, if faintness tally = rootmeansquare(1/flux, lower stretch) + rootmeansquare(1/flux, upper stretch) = 0.103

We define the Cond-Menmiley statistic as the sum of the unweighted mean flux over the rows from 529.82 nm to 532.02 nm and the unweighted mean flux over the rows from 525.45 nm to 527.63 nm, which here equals 39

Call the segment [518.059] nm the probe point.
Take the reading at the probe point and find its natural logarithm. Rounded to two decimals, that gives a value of 2.91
